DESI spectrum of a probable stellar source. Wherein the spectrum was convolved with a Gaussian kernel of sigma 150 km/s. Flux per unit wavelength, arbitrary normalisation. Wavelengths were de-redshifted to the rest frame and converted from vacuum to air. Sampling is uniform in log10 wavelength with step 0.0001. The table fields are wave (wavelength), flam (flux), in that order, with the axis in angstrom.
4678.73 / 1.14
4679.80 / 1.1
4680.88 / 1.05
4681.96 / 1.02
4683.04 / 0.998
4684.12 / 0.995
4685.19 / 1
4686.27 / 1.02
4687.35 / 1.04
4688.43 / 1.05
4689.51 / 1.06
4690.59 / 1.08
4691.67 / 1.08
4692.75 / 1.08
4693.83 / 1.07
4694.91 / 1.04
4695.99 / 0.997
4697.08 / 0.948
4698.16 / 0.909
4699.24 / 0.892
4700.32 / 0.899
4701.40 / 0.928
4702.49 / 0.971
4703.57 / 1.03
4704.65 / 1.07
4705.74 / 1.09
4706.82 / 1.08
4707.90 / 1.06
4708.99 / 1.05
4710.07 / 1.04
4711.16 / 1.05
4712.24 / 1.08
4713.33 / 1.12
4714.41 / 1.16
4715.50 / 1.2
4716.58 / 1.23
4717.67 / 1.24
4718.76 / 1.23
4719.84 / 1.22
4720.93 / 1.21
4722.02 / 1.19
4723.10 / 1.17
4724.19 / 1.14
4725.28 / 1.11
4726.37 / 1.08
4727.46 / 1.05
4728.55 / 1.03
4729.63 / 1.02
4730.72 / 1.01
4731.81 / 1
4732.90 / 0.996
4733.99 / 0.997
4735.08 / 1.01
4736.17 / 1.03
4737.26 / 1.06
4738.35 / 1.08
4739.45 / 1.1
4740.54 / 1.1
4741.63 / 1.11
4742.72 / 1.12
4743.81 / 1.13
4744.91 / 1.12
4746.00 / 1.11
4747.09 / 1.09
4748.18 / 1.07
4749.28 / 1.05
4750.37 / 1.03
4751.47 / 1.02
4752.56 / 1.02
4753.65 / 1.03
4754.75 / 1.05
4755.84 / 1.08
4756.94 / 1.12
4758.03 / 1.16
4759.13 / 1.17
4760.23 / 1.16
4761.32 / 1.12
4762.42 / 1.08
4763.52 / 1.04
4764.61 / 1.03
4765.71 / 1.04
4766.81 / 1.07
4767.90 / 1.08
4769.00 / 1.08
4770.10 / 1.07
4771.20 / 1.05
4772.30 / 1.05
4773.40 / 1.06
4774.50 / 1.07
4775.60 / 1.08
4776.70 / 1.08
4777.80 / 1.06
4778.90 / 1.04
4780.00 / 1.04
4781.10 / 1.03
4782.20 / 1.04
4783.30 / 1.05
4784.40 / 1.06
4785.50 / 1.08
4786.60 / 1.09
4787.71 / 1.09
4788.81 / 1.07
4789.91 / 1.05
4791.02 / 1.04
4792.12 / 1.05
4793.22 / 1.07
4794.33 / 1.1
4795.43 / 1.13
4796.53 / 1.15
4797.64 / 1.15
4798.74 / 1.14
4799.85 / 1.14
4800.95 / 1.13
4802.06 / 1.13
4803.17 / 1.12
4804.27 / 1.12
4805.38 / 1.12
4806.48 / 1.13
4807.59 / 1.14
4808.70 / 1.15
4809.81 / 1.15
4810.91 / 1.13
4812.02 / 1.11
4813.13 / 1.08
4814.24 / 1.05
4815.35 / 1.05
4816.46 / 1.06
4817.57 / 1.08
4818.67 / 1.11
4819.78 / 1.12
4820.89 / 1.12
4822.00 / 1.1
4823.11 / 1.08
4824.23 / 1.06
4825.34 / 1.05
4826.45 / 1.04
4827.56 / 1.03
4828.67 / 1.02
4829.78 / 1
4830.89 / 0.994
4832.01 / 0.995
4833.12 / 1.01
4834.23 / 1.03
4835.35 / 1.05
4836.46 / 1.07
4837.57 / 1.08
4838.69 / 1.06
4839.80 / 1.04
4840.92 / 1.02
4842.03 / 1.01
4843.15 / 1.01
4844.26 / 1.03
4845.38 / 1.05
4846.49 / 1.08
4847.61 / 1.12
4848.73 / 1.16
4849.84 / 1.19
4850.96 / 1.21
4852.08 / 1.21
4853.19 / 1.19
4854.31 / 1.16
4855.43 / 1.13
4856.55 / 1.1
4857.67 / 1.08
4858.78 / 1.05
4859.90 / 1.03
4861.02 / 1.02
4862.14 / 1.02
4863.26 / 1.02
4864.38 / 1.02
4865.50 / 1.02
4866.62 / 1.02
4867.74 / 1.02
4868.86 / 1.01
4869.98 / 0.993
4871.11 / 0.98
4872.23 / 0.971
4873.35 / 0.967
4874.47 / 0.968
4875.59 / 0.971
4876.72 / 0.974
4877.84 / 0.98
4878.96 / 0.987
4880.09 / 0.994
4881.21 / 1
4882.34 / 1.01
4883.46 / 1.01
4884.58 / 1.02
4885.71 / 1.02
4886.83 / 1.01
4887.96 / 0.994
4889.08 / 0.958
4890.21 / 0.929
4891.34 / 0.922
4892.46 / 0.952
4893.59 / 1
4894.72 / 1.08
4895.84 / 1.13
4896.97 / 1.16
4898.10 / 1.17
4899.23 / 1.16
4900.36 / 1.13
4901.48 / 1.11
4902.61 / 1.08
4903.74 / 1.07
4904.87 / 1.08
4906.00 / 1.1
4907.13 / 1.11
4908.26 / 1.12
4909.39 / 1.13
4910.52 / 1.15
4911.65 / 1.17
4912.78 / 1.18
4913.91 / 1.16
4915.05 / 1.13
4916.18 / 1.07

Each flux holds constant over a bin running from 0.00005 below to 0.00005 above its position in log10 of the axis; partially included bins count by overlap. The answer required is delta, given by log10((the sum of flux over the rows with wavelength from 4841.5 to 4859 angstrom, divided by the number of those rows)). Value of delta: 0.046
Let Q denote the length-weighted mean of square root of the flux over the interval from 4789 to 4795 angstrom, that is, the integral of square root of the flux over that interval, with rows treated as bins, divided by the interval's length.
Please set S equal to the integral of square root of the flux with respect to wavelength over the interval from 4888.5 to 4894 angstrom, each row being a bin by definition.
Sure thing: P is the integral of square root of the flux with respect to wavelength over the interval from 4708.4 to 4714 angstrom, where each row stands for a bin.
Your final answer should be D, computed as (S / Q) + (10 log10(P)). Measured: 12.8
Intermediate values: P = 5.8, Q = 1.03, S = 5.4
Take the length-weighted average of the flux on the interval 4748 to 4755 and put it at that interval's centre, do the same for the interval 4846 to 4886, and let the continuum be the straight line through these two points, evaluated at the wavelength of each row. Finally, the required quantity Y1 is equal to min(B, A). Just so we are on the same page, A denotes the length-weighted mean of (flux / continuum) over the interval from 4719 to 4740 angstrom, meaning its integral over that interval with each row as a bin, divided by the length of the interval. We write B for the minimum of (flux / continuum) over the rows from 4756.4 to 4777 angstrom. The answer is 0.99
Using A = 1.046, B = 0.993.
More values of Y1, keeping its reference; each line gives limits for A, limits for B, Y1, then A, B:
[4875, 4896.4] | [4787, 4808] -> 0.95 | 0.950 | 1.000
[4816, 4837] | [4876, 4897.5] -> 0.88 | 1.010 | 0.878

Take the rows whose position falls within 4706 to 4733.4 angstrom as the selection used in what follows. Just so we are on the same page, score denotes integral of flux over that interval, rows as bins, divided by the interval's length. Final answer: 1.11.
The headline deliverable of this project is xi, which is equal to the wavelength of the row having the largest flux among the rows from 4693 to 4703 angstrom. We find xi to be 4693.83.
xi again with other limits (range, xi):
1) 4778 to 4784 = 4783.30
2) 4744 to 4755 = 4744.91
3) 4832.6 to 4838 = 4837.57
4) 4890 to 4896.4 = 4895.84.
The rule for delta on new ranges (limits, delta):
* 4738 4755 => 0.032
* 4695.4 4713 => 0.003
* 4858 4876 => 0.002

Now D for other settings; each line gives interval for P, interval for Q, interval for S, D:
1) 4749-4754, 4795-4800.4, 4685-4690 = 11.8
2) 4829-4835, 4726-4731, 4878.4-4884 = 13.3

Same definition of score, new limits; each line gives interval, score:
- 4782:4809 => 1.10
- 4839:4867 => 1.08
